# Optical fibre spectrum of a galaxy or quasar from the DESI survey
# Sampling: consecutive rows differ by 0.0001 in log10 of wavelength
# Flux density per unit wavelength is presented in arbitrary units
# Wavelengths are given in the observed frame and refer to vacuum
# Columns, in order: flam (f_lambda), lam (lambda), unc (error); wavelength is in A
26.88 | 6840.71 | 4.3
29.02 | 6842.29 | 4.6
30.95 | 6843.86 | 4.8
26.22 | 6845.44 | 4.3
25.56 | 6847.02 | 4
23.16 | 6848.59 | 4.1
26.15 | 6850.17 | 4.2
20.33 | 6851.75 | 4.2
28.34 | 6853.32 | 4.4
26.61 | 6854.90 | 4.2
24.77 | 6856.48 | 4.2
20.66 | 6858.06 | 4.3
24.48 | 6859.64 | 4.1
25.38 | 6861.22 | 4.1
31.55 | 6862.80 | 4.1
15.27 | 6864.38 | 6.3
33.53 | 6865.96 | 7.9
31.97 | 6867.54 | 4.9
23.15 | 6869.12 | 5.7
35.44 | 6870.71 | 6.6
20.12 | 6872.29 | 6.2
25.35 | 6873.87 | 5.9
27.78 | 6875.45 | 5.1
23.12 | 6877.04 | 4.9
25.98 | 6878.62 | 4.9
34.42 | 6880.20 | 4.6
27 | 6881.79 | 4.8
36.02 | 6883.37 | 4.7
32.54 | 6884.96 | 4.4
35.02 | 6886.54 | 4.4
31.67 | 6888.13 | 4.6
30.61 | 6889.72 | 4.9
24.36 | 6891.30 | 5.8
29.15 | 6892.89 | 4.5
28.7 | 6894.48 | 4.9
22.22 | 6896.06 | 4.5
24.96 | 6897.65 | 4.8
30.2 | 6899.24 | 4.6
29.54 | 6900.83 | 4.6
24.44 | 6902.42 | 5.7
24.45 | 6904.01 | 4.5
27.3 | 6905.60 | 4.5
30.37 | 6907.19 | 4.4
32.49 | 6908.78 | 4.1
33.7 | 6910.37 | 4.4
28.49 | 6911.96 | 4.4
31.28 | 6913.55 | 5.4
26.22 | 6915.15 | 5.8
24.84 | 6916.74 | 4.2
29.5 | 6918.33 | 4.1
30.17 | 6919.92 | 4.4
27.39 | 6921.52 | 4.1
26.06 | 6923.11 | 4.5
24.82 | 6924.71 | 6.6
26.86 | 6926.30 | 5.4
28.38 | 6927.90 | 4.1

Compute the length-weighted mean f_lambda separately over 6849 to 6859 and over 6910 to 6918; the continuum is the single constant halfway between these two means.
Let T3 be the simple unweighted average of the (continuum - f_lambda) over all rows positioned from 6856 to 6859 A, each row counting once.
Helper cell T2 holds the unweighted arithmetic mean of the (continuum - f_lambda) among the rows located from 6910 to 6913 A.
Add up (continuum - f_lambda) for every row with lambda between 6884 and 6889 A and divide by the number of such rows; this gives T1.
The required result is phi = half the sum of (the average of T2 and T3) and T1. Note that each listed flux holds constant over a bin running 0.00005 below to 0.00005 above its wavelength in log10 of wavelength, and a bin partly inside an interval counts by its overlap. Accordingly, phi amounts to -3.4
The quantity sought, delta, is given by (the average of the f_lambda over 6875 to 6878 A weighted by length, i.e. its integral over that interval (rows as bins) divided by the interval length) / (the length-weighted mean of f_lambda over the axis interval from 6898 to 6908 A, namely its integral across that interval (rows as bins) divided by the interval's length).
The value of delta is 0.91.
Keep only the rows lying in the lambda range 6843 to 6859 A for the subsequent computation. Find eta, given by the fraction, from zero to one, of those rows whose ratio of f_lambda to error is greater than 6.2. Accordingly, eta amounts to 0.50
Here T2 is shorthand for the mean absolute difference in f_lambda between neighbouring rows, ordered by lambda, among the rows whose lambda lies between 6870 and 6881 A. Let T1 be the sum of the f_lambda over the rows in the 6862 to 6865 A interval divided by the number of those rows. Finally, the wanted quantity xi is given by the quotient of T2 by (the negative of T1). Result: -0.28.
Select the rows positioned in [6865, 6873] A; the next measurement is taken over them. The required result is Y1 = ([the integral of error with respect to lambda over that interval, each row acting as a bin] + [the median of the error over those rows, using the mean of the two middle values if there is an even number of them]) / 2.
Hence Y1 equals 28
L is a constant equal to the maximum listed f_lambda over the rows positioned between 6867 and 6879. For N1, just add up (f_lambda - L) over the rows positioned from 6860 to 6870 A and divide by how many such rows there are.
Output -8.6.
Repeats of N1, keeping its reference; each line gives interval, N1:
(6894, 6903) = -8.8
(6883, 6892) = -3.7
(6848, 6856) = -10.5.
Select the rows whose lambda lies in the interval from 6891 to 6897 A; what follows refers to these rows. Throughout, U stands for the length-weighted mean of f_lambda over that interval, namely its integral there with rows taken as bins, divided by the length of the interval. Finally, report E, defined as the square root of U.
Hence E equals 5.12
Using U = 26.2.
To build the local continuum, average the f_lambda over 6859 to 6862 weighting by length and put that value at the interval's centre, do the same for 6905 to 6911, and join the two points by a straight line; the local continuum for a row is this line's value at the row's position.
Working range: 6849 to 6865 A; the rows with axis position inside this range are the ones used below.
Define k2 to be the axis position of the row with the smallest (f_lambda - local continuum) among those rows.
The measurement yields 6864.38 A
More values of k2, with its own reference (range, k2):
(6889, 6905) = 6896.06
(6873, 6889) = 6877.04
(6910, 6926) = 6924.71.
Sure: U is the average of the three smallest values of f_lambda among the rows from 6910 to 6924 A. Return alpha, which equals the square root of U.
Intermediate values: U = 26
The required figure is 5.07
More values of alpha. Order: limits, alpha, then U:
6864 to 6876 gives 4.42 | 20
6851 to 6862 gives 4.67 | 22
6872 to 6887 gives 4.78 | 23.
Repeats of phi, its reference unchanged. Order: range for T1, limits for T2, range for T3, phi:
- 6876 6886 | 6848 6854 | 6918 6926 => -1.4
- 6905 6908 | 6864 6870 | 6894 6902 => -1.1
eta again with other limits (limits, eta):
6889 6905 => 0.40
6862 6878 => 0.20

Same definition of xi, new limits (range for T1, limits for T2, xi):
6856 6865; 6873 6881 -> -0.19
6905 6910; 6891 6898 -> -0.12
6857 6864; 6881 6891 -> -0.15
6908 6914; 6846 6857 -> -0.12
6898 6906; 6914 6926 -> -0.07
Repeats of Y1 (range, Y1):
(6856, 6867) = 30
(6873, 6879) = 18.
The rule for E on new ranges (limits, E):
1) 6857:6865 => 4.87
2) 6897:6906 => 5.18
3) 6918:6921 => 5.44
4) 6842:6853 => 5.09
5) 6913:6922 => 5.31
